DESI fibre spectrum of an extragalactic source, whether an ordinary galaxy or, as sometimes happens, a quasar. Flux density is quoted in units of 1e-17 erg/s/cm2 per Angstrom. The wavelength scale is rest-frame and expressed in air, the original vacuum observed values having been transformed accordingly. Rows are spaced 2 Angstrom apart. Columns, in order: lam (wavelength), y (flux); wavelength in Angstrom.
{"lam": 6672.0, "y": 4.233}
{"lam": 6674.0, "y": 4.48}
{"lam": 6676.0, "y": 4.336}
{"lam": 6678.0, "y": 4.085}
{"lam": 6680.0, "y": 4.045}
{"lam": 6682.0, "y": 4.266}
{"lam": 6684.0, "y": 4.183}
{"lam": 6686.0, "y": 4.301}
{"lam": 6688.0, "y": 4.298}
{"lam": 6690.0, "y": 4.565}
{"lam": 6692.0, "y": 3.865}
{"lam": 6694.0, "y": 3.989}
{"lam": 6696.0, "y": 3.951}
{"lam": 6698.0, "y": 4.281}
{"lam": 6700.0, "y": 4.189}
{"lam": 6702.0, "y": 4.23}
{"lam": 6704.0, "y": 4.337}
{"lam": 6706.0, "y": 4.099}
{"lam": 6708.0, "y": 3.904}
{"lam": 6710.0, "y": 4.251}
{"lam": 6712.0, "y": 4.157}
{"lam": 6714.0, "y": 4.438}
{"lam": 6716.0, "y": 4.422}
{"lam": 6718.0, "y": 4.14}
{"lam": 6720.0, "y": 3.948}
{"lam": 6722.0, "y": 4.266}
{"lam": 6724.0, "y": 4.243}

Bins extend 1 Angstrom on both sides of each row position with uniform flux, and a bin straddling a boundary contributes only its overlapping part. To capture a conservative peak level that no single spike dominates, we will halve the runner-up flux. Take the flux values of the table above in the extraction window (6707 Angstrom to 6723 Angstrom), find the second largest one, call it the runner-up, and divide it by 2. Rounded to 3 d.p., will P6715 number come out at 2.211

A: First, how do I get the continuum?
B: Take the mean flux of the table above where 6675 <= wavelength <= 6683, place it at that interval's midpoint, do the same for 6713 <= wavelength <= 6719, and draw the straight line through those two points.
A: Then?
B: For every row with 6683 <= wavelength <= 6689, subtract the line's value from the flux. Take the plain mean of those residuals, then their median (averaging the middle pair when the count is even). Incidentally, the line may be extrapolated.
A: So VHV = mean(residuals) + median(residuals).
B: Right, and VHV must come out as 0.13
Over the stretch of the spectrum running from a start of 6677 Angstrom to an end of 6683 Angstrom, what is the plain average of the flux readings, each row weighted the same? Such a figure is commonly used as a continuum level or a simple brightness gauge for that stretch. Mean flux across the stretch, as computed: 4.13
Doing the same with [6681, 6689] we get 4.26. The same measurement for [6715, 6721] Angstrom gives 4.17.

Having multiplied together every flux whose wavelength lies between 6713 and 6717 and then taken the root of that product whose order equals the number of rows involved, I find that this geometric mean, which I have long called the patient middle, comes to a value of 4.43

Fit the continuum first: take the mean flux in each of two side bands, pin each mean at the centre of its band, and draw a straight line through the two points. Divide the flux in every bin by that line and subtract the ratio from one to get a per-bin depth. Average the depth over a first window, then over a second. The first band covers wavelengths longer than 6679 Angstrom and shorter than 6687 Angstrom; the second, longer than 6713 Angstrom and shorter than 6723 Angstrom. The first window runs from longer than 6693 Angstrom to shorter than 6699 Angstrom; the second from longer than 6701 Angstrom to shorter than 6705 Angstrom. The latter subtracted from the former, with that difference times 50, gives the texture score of 2.4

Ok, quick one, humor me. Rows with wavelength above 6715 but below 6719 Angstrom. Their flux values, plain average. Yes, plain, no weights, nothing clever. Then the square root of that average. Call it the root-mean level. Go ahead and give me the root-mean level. 2.07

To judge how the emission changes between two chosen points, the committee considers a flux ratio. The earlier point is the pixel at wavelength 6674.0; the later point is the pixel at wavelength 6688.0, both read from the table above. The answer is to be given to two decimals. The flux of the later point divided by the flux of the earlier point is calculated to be 0.96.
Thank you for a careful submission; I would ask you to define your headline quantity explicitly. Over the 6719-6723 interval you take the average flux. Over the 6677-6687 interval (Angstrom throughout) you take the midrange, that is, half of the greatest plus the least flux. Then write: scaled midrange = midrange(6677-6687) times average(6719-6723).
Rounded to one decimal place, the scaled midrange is 17.1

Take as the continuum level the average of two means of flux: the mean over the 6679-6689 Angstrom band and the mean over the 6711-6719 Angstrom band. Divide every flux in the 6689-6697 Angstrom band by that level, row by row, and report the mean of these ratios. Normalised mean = 0.962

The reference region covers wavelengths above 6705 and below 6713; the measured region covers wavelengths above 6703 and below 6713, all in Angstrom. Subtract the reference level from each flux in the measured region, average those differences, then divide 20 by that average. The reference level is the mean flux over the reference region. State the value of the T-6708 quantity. 427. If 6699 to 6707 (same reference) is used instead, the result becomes 180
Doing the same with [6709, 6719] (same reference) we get 112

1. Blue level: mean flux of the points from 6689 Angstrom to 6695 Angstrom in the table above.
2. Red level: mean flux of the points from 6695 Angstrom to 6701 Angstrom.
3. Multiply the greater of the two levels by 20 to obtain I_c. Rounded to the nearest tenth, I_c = 82.8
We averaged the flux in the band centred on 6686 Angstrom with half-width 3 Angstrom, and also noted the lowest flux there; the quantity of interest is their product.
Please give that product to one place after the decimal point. 17.8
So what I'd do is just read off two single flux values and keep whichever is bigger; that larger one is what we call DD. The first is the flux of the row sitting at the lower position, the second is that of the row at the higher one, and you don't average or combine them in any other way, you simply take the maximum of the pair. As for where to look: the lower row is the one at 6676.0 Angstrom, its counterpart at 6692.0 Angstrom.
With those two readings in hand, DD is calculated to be 4.34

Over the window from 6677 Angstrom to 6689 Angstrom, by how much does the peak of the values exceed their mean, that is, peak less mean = 0.10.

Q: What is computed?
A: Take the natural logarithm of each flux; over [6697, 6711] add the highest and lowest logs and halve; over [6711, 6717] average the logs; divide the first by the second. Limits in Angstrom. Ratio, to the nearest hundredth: 0.96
